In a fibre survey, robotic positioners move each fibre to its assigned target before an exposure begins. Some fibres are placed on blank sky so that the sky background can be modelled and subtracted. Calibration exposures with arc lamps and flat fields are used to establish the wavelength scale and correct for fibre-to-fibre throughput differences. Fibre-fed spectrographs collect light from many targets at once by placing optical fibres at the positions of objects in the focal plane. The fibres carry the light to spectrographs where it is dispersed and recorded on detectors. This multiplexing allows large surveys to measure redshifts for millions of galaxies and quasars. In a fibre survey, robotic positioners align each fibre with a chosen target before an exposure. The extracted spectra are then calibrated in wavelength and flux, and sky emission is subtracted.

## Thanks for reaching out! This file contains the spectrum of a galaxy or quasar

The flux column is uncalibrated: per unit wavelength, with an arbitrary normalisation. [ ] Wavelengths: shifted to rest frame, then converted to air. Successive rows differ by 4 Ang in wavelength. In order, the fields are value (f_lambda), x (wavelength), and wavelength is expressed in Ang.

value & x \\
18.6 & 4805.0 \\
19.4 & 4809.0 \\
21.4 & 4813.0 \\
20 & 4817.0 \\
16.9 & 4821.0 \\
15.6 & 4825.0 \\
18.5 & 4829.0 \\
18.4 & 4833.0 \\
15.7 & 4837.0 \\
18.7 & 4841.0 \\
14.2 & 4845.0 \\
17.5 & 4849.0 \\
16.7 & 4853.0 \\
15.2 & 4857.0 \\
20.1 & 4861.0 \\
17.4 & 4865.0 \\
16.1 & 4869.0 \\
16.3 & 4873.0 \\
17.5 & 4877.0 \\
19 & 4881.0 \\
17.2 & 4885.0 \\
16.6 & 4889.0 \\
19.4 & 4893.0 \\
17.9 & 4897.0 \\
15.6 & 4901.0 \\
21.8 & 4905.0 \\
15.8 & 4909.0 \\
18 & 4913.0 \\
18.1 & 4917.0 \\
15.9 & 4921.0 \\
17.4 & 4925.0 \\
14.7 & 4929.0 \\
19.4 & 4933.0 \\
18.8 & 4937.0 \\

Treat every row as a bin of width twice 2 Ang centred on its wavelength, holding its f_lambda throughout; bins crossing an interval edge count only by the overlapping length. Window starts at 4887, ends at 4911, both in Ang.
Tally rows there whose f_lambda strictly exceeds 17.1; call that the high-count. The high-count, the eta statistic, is 3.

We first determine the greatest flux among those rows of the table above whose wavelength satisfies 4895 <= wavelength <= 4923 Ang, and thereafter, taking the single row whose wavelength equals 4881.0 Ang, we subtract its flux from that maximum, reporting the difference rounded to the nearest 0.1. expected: 2.8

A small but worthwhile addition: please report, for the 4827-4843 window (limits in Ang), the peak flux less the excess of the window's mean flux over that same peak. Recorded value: 19.6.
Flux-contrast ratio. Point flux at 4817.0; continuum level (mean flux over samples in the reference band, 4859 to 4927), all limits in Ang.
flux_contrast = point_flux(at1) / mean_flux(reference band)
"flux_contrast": 1.13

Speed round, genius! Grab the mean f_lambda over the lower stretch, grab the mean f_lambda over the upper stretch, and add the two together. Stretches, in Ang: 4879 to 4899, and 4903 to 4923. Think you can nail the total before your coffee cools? 35.9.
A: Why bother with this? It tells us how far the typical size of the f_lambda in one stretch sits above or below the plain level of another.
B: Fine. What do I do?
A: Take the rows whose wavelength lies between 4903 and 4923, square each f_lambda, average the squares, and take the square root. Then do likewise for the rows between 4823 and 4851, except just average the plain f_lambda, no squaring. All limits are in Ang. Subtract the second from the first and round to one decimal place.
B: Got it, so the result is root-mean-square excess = 1.1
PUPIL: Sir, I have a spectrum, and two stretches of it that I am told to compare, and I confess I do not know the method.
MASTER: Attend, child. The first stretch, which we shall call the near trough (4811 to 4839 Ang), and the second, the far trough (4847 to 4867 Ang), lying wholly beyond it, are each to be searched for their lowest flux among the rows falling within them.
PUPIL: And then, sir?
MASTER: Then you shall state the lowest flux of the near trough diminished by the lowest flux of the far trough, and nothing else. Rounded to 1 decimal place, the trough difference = 0.4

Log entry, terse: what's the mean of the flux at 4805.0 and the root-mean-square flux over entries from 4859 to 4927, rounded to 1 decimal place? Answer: 18.2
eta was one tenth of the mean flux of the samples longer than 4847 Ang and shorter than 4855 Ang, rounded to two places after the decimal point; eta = 1.71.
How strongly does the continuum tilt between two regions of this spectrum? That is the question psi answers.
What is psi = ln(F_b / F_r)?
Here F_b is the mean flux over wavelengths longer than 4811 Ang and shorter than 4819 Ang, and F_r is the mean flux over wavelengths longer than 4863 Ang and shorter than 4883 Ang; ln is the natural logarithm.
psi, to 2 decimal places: 0.18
